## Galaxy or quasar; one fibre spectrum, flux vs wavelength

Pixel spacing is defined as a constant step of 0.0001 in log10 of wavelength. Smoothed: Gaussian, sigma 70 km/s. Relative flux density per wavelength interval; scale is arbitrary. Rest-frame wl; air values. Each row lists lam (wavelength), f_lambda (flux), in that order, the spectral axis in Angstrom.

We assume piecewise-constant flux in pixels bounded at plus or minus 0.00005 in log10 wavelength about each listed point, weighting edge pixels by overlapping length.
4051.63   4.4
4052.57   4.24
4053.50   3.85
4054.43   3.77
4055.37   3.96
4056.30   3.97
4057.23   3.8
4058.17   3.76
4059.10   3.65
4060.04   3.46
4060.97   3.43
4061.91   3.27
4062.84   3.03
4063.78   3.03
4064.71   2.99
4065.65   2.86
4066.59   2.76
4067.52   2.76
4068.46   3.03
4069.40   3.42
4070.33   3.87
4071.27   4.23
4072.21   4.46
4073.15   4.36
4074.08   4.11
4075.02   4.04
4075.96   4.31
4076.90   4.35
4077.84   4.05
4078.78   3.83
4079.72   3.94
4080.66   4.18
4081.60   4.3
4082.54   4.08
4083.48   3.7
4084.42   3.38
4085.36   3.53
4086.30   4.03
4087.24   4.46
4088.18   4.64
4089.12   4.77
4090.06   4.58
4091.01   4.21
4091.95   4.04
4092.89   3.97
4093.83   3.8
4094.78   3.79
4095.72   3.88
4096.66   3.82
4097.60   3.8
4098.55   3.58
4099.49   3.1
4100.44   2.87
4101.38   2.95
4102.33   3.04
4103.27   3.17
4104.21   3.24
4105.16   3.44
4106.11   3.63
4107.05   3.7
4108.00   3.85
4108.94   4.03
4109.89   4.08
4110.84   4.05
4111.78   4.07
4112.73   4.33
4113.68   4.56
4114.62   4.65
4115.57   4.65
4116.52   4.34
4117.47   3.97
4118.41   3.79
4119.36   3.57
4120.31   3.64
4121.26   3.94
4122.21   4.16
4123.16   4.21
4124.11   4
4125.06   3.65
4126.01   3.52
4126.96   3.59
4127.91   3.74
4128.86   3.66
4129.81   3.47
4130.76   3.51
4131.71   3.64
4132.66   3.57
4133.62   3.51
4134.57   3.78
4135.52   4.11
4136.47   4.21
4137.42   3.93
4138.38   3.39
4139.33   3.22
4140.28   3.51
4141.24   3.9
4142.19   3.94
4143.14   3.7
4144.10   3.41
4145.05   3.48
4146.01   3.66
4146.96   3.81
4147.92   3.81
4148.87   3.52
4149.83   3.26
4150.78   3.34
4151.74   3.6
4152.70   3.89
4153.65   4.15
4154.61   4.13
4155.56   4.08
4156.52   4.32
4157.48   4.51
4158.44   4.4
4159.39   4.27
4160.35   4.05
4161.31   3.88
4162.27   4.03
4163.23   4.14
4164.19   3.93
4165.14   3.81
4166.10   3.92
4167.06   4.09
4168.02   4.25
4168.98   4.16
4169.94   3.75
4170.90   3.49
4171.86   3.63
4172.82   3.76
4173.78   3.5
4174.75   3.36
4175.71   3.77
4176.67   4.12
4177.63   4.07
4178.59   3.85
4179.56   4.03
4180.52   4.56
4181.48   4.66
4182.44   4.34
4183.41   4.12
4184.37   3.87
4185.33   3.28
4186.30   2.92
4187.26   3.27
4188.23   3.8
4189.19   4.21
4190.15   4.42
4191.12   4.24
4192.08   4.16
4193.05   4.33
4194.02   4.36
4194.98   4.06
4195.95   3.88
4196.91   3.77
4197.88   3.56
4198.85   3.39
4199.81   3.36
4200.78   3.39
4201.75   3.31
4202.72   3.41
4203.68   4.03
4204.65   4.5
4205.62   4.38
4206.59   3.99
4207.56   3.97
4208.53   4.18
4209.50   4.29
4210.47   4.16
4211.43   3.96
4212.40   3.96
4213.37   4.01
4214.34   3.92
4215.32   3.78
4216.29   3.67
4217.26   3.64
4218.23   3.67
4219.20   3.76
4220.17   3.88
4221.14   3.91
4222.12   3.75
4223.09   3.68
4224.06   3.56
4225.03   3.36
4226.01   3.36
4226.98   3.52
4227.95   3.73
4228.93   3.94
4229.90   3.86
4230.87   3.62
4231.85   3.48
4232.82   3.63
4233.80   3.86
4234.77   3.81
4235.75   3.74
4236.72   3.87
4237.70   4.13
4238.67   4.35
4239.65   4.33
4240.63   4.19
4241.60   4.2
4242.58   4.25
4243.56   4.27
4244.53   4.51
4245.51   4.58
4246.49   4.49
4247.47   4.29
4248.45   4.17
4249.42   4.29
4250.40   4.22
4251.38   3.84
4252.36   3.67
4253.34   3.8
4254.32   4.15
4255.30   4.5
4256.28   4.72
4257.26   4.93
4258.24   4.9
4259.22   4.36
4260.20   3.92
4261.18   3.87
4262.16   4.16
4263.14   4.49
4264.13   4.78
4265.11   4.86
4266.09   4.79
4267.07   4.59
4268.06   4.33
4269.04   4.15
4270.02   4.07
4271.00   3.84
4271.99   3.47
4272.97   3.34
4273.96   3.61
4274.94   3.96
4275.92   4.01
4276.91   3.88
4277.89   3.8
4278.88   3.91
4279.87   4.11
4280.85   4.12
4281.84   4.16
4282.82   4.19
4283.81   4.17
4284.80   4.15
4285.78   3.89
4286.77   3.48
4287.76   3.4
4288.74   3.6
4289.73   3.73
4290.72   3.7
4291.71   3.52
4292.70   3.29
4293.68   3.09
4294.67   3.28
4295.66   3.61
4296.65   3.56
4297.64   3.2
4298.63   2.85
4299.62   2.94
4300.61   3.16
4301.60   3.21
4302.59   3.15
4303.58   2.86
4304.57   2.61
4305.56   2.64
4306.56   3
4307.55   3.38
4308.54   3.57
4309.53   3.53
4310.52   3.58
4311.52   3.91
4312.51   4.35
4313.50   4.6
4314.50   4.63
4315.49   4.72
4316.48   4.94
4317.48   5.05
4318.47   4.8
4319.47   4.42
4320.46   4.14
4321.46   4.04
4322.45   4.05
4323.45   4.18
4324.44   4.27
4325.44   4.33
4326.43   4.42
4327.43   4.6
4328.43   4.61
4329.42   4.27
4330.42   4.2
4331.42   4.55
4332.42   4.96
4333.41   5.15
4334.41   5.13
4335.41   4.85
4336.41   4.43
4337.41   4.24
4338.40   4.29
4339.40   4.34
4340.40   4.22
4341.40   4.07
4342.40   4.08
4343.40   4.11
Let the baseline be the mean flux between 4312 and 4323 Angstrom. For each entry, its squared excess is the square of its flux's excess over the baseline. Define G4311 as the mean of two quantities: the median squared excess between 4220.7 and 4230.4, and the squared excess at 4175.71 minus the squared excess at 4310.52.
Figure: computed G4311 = 0.2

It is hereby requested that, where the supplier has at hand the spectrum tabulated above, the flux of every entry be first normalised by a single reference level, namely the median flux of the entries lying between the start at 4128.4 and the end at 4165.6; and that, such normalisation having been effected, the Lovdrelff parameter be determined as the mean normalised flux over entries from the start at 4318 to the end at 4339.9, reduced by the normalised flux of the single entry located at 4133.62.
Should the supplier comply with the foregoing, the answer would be 0.25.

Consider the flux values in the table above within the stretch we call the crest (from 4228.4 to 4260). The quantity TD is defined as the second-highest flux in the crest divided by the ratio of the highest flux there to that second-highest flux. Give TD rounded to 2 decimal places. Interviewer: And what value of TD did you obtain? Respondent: 4.87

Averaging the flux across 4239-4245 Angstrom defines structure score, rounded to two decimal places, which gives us 4.29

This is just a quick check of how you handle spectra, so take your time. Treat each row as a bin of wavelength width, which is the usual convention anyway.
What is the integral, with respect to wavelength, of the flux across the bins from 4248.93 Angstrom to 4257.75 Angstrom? 37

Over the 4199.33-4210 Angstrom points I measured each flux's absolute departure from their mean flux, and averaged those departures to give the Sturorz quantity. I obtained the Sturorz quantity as 0.381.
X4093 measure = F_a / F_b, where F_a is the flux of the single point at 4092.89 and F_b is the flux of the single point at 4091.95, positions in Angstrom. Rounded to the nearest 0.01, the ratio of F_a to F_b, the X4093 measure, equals 0.98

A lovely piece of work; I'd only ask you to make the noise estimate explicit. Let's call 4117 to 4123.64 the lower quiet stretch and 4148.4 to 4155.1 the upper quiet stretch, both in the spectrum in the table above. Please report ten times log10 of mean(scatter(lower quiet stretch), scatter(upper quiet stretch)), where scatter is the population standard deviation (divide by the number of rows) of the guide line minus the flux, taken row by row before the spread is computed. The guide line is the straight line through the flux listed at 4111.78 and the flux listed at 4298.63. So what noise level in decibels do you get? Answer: -5.4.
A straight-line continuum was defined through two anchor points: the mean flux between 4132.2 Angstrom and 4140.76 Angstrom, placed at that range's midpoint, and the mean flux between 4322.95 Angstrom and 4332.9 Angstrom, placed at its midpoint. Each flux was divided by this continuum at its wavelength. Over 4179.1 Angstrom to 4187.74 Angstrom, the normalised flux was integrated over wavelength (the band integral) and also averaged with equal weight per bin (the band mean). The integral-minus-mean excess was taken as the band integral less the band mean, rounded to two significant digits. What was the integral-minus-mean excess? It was 7.7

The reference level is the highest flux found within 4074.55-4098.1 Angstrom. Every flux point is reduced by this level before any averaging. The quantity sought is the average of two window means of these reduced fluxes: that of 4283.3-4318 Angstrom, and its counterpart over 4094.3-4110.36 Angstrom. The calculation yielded -1.2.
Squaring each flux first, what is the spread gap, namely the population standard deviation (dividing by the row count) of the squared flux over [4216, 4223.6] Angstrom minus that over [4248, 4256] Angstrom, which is -1.4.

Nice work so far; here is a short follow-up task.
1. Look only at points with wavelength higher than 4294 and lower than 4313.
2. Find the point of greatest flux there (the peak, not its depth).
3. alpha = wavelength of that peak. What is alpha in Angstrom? 4312.51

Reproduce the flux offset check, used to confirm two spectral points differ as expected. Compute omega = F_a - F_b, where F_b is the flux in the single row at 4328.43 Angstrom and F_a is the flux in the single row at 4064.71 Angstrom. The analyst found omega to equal -1.6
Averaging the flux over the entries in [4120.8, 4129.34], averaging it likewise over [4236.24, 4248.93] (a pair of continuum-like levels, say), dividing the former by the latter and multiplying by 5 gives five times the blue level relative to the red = 4.5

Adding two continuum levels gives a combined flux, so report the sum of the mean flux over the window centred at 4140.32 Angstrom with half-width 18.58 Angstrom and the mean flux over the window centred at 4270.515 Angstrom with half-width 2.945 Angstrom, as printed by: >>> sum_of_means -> 7.6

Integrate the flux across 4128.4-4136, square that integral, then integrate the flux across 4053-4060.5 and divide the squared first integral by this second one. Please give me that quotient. 27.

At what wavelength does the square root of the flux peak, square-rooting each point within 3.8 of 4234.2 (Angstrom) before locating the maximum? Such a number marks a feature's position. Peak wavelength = 4237.70 Angstrom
